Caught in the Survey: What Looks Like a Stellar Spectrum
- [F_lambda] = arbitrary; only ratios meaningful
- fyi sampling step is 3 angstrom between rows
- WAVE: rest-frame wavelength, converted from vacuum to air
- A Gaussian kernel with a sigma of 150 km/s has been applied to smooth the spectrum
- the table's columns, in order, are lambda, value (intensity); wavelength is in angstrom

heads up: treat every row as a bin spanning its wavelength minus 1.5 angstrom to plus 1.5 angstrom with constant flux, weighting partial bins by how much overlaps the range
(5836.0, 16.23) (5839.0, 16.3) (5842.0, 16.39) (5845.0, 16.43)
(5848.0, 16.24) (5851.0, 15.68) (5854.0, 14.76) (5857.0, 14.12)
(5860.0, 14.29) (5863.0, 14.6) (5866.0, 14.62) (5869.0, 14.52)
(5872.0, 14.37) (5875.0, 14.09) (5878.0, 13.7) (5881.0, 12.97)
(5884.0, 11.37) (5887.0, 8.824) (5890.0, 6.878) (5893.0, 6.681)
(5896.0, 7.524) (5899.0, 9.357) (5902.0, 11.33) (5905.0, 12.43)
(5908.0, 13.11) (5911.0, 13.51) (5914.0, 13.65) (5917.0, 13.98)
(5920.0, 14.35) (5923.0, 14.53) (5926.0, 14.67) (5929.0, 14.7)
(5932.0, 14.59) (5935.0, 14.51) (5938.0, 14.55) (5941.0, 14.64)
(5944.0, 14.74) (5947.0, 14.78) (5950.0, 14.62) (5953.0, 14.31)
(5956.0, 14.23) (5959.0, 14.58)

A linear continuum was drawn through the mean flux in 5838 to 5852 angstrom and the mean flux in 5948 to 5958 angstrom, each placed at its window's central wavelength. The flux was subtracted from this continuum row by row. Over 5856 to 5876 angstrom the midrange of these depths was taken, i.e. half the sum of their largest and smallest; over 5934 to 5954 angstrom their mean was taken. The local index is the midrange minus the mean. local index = 1.6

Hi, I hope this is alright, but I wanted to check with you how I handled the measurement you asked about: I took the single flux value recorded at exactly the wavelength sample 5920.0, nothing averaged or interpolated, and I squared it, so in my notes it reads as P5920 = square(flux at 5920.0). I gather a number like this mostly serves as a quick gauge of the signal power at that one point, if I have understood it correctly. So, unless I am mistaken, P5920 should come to 206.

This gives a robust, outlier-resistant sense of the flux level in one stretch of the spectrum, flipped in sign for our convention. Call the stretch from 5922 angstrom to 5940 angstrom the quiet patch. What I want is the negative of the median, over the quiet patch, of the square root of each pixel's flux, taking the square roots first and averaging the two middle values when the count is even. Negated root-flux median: -3.8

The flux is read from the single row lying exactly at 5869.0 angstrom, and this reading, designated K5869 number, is 14.52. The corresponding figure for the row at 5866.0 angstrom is 14.62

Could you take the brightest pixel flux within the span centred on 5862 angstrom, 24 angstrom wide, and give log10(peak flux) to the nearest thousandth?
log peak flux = 1.195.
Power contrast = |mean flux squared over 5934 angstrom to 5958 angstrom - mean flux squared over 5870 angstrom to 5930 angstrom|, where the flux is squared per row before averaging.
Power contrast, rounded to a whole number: 58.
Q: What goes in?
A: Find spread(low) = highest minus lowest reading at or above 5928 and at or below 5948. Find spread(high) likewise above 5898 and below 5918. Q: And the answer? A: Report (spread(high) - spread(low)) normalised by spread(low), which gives 16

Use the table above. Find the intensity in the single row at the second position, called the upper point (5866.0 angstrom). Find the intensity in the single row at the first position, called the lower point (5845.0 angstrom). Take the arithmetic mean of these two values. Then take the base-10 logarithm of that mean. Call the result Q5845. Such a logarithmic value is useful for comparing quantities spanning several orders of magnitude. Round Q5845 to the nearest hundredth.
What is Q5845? 1.19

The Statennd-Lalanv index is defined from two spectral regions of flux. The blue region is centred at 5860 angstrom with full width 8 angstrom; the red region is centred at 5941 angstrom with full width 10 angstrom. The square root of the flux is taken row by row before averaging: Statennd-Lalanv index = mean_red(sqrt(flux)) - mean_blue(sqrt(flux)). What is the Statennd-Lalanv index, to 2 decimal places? 0.04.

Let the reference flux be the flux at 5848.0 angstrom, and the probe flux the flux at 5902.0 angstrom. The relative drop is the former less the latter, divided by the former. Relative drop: 0.30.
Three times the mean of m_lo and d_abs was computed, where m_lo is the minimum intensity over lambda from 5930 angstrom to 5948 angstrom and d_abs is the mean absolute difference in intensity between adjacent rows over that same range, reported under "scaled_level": 21.9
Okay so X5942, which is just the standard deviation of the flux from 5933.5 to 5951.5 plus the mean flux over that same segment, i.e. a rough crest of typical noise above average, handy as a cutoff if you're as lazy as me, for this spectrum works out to 14.74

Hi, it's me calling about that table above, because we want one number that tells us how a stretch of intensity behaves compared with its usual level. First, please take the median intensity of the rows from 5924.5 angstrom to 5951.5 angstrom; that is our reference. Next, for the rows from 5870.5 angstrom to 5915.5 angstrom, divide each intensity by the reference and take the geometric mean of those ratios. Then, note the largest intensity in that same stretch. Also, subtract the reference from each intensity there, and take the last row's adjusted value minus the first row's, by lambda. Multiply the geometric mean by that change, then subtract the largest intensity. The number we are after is -14.9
